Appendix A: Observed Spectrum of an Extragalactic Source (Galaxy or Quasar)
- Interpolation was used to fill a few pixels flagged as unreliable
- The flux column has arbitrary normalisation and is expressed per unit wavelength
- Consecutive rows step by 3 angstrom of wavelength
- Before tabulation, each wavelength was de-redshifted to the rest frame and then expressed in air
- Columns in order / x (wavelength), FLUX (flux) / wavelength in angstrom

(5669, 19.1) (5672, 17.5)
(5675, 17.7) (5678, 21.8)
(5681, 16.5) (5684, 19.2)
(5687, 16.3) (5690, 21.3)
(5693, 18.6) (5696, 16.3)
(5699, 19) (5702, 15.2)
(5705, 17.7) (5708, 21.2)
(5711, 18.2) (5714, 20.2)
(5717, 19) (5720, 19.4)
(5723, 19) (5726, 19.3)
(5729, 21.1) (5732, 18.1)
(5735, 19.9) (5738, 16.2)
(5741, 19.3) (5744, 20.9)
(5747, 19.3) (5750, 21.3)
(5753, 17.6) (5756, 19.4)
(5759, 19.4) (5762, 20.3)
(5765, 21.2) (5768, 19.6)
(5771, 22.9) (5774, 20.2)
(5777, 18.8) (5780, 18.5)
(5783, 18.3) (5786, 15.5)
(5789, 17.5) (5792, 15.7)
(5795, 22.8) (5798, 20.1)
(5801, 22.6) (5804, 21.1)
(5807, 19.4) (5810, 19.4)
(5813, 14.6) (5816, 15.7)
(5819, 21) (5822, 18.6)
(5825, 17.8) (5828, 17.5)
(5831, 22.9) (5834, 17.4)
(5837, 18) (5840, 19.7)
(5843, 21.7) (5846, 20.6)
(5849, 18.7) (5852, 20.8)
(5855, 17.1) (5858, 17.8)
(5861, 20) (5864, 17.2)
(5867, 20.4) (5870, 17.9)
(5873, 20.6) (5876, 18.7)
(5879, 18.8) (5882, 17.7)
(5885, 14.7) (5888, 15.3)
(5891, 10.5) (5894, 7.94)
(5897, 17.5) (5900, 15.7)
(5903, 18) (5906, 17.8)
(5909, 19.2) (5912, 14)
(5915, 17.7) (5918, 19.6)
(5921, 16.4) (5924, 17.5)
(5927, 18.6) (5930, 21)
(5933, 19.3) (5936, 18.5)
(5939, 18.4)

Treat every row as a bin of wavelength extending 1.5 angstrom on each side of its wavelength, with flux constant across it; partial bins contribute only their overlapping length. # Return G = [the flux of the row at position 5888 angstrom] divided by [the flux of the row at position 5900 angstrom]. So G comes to 0.975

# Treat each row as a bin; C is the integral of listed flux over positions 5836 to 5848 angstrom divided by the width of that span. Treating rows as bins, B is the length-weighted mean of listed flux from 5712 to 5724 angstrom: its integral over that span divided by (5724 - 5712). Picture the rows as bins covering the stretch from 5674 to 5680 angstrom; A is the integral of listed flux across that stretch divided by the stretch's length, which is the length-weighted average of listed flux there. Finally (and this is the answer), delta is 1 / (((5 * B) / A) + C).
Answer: 0.0401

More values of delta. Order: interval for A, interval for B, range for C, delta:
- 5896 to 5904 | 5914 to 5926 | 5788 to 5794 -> 0.0449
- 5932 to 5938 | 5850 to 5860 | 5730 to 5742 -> 0.0427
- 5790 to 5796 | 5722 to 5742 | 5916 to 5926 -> 0.0436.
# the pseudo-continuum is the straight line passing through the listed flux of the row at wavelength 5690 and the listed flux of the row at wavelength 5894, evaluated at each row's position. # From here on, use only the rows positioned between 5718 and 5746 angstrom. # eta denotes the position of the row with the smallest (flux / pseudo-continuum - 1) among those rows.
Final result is 5738 angstrom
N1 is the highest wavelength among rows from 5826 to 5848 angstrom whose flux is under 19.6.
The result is 5837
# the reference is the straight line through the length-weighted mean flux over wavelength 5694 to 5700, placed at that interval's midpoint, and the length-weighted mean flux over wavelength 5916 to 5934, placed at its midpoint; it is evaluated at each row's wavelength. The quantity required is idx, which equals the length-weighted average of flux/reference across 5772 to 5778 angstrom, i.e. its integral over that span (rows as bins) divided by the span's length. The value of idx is 1.10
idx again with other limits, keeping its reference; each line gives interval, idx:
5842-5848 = 1.14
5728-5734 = 1.10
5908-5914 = 0.88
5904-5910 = 0.99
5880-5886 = 0.89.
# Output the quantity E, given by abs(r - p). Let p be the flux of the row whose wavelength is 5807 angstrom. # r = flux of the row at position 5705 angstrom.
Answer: 1.70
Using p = 19.4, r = 17.7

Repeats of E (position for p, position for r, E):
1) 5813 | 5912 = 0.60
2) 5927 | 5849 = 0.10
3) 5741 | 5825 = 1.50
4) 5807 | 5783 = 1.10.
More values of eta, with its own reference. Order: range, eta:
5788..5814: 5792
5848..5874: 5855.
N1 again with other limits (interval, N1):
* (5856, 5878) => 5876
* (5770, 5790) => 5789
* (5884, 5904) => 5903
